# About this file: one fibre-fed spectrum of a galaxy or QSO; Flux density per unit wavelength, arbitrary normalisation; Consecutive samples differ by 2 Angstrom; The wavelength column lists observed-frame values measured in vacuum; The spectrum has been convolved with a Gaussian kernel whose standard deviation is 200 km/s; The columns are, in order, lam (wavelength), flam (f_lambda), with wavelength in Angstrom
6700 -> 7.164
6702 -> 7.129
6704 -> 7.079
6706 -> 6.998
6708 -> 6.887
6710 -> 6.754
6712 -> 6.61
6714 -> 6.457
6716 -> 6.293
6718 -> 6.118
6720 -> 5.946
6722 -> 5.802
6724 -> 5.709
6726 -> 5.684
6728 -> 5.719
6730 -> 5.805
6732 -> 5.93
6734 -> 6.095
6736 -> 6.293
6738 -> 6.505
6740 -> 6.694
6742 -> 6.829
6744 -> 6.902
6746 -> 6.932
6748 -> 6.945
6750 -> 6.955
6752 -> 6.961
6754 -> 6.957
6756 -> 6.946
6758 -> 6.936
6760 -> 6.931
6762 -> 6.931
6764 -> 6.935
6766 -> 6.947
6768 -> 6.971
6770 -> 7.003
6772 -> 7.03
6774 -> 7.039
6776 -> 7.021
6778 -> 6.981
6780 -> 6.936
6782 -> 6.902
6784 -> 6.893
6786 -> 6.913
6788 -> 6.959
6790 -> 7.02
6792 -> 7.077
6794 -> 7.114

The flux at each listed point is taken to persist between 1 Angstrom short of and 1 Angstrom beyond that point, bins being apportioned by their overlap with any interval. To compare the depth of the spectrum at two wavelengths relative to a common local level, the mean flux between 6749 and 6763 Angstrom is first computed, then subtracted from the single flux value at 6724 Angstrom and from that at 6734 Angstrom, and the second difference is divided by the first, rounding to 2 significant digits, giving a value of 0.69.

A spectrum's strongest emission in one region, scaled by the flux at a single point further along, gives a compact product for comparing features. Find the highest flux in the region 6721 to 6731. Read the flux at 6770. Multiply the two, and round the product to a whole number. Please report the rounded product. 41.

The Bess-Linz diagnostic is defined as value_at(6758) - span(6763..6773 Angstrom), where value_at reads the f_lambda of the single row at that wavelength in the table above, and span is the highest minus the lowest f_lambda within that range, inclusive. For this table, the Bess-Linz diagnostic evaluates 6.84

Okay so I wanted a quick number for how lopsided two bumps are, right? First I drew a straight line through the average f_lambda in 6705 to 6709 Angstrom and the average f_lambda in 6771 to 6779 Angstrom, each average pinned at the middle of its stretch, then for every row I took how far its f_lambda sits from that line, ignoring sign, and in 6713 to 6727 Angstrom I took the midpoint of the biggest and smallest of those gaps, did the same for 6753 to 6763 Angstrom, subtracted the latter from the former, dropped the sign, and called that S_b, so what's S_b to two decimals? 0.83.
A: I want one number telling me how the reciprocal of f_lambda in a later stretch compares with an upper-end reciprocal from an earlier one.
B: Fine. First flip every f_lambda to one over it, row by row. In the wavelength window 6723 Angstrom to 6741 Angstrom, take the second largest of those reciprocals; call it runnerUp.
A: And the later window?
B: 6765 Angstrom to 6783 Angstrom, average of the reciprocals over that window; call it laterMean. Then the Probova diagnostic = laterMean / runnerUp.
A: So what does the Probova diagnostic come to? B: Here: 0.82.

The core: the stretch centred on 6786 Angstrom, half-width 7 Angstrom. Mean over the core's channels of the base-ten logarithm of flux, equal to 0.842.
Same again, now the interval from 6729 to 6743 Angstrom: 0.799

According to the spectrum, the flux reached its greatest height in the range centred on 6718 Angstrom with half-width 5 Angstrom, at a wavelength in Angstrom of 6714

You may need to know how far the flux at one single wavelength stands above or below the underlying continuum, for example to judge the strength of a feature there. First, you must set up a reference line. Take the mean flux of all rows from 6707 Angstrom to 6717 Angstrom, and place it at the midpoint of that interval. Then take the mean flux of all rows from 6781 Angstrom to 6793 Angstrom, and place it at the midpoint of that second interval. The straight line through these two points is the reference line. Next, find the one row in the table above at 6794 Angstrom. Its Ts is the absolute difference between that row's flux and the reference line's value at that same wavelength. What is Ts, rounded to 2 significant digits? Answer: 0.12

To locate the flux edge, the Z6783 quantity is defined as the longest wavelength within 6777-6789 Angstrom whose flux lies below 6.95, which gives 6786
